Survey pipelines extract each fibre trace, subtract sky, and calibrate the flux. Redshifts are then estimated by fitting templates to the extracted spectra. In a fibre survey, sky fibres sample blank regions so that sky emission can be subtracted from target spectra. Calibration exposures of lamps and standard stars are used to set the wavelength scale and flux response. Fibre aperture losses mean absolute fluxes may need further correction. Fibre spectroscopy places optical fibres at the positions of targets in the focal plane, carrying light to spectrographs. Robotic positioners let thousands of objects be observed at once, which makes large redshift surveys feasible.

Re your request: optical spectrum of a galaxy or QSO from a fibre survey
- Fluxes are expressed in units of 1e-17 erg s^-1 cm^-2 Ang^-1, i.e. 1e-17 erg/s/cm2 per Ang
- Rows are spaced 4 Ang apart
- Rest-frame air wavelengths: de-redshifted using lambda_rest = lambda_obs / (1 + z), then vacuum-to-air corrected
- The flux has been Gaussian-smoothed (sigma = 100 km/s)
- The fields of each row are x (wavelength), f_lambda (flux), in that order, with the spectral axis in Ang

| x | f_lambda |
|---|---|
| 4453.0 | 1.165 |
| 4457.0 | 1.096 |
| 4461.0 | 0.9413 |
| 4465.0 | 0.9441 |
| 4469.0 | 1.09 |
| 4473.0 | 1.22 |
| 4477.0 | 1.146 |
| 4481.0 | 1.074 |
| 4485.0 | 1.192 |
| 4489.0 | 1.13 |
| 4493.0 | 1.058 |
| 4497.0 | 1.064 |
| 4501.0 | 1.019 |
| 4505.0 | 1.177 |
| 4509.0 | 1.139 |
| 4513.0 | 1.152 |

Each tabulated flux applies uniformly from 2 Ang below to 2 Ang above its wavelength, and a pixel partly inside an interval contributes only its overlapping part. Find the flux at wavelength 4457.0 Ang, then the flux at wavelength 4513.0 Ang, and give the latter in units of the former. 1.05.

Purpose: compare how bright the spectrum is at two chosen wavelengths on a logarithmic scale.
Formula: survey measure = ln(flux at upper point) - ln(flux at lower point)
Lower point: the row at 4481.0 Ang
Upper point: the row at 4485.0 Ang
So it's 0.10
